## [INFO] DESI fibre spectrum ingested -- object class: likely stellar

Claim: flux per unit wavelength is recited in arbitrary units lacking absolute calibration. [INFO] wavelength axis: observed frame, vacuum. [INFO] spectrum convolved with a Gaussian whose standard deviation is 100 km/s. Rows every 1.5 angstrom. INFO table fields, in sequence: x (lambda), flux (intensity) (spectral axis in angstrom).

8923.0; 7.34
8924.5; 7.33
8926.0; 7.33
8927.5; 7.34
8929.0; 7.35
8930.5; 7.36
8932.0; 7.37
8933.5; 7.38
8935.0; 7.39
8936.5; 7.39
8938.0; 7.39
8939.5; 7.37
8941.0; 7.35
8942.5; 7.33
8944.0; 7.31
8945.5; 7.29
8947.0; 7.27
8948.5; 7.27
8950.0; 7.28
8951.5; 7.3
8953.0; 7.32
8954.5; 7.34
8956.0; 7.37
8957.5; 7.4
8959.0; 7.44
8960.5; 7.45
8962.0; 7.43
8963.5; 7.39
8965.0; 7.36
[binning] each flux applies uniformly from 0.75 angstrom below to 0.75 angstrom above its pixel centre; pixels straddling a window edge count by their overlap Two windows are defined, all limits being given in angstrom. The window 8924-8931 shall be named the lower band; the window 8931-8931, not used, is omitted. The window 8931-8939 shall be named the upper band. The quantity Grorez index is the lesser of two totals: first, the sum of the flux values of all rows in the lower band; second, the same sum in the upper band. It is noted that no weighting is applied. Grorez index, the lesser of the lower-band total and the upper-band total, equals 36.7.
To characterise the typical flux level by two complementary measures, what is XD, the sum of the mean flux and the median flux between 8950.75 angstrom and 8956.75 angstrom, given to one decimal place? 14.7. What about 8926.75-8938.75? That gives 14.7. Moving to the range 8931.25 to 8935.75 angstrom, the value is 14.8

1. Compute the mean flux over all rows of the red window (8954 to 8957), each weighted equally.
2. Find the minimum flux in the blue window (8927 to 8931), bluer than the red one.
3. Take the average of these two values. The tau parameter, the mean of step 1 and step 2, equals 7.35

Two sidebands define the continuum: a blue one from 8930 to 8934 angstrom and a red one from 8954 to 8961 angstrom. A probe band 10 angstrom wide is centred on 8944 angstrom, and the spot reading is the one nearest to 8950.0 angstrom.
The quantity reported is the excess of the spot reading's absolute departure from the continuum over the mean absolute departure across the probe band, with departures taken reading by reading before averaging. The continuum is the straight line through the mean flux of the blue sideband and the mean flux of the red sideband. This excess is 0.04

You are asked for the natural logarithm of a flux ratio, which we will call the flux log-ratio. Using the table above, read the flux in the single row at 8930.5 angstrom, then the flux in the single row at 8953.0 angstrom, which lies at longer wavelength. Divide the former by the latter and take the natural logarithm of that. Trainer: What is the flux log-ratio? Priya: 0.005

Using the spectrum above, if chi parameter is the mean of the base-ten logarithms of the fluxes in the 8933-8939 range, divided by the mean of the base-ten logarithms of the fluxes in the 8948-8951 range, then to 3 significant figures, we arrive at 1.01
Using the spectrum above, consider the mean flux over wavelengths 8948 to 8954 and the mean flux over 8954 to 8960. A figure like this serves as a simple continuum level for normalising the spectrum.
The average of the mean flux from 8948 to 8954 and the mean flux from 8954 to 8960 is 7.34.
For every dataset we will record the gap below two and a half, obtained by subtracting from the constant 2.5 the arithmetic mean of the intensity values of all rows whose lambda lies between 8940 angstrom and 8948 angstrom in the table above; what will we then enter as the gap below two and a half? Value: -4.81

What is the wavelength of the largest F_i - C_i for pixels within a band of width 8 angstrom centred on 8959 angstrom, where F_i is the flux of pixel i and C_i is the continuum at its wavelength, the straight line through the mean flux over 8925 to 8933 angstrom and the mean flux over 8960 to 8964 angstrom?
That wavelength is 8960.5 angstrom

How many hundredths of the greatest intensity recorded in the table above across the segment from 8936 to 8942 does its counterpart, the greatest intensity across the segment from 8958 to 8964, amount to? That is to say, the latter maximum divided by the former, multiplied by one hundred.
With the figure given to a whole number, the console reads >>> 101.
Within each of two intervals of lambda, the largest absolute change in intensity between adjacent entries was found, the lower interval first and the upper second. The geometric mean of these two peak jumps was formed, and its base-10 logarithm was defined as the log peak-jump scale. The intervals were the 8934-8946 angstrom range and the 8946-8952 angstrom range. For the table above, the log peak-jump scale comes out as -1.70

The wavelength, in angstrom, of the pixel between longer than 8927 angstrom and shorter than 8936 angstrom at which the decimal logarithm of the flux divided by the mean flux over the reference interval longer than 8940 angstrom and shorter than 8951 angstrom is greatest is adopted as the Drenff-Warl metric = 8935.0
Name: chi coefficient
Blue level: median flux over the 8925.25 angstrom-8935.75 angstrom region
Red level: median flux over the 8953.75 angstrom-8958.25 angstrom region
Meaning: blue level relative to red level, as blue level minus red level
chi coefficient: -0.01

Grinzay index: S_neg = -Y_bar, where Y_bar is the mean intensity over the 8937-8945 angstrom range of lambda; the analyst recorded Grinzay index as -7.35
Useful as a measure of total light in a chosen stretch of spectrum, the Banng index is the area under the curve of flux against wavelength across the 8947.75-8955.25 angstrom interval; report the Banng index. 55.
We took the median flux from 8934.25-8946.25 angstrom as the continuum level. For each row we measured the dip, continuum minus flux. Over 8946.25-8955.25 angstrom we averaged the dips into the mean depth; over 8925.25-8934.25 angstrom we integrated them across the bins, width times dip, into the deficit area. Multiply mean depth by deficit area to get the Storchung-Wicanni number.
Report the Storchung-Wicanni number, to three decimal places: 0.003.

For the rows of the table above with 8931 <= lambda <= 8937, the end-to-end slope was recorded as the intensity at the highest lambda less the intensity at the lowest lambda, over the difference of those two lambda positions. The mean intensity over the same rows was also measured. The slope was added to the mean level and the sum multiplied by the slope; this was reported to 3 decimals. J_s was 0.033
